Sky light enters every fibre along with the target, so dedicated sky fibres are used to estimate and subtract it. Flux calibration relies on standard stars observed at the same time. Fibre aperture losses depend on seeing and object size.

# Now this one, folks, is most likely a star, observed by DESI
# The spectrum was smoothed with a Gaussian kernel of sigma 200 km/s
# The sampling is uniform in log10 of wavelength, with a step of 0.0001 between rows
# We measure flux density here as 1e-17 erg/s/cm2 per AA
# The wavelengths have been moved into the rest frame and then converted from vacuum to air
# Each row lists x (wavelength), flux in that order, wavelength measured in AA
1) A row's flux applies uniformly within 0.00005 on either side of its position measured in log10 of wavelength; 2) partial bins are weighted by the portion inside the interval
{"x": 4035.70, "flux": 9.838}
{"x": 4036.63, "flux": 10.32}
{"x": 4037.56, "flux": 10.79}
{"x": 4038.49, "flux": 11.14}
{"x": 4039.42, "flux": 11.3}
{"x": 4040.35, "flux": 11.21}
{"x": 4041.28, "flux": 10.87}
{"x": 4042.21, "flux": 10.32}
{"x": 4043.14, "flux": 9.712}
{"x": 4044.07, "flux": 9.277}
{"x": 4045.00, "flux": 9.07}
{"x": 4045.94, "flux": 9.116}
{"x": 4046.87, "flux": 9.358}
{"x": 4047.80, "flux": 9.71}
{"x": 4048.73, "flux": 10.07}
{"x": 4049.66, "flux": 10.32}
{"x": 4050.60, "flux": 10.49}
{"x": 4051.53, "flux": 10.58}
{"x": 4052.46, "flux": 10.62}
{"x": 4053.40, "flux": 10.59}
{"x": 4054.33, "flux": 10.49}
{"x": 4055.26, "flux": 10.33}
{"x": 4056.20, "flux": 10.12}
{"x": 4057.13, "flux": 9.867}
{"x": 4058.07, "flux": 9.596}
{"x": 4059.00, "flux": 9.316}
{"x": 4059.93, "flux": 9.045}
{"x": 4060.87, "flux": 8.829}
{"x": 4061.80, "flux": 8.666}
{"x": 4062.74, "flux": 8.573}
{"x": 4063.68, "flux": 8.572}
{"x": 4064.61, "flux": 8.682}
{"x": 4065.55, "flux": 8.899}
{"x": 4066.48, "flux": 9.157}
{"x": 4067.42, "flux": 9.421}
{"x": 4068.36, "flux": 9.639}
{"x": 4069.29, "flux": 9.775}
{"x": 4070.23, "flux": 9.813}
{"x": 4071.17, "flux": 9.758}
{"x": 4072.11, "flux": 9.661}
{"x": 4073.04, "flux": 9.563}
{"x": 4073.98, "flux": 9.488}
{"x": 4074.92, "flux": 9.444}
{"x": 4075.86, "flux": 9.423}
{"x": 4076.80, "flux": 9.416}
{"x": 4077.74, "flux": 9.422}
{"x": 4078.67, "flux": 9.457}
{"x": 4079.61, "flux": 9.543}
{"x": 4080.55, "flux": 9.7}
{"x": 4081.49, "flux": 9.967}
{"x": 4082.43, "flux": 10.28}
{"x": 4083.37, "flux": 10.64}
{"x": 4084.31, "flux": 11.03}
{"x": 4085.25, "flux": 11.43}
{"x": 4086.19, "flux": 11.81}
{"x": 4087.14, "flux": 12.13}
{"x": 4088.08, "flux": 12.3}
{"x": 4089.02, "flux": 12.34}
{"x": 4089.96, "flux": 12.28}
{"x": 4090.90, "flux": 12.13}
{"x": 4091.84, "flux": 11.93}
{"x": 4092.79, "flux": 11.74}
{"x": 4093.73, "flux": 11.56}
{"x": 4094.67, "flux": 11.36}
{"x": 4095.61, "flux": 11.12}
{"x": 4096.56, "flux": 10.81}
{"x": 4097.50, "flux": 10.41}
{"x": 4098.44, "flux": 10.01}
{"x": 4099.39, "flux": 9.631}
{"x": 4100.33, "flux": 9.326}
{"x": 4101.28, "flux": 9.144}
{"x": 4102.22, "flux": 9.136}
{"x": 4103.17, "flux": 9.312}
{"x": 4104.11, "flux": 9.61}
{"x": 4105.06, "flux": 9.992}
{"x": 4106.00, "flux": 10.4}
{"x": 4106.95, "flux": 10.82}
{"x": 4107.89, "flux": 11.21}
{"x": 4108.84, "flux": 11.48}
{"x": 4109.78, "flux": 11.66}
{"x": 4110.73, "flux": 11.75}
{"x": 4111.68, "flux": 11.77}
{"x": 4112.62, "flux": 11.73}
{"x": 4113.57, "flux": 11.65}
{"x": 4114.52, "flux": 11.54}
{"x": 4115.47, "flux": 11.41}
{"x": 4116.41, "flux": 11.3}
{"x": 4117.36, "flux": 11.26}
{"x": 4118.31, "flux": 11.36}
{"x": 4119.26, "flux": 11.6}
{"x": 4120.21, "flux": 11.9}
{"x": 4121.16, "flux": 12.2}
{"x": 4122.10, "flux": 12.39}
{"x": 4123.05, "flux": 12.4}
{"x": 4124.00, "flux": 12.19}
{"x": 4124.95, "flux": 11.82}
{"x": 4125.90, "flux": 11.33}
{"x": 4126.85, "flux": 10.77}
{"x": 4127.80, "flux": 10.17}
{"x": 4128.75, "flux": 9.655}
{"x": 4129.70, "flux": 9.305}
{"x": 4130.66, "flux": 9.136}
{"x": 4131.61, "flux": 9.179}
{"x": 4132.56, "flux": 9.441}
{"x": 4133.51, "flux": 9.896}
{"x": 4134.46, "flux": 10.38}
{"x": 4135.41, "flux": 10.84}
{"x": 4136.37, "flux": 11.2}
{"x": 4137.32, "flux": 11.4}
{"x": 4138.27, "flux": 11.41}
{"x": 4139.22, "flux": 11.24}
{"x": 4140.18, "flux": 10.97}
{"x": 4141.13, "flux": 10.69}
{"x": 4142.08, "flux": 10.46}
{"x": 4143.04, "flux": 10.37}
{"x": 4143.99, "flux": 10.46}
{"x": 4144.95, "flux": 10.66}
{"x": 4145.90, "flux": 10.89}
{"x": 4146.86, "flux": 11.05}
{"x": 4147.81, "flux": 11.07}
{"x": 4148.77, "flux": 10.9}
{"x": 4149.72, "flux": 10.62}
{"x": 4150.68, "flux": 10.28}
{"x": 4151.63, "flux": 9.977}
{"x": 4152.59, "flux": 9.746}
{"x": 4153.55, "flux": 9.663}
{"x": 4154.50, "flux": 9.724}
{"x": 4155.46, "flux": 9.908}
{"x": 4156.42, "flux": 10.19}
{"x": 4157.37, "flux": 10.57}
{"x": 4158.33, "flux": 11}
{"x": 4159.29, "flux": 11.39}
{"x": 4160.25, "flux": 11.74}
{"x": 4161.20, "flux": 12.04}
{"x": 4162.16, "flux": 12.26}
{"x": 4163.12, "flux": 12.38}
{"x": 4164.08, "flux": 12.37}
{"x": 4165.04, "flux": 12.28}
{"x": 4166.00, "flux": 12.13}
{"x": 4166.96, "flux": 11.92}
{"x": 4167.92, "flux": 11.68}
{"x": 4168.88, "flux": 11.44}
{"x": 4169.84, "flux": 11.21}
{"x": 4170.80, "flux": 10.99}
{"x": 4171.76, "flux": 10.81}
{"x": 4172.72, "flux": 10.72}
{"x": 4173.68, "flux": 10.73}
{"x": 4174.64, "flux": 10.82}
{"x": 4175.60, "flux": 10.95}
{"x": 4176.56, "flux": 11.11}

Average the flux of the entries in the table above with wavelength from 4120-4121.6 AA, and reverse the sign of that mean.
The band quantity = -12.1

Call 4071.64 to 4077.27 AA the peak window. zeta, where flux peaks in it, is 4072.11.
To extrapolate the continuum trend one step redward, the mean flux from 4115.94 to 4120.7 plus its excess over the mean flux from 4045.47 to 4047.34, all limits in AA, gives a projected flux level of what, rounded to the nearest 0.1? 13.7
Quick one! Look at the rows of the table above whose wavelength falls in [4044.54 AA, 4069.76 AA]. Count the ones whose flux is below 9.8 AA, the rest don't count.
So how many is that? 17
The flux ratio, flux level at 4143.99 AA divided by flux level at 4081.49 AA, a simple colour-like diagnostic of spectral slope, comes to 1.05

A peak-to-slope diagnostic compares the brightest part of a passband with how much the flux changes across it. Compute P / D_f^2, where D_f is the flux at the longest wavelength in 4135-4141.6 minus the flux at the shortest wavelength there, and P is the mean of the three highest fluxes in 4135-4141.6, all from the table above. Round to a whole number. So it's 504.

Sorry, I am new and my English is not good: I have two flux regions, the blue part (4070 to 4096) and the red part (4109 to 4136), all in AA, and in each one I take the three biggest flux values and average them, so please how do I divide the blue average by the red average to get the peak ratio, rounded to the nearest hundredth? 1.00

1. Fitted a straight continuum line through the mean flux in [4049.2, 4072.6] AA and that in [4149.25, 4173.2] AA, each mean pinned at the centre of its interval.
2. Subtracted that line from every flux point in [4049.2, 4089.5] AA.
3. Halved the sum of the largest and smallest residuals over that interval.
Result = 0.6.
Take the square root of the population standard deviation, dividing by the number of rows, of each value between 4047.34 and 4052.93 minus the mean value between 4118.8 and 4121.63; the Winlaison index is 0.57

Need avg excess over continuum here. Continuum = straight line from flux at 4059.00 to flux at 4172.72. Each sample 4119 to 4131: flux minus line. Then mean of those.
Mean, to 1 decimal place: 1.0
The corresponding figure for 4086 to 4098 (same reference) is 2.0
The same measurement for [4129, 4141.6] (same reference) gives 0.1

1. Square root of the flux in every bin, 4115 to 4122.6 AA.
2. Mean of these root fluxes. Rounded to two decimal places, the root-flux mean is 3.42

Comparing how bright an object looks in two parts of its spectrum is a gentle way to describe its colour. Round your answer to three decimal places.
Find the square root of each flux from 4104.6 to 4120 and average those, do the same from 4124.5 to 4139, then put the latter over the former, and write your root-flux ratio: 0.958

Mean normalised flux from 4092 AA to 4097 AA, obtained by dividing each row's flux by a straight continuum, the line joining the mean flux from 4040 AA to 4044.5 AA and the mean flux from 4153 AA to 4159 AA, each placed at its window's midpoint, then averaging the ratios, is 1.11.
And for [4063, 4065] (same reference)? 0.84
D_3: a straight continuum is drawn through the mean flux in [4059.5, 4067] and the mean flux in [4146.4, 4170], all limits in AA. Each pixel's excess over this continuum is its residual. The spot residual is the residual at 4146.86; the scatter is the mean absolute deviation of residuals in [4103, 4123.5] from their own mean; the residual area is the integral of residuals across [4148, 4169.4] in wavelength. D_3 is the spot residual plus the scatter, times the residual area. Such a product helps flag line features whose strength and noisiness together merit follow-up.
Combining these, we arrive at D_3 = -0.2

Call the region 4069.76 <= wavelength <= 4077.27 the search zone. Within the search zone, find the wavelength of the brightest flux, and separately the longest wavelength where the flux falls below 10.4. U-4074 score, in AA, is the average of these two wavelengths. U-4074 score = 4073.5 AA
